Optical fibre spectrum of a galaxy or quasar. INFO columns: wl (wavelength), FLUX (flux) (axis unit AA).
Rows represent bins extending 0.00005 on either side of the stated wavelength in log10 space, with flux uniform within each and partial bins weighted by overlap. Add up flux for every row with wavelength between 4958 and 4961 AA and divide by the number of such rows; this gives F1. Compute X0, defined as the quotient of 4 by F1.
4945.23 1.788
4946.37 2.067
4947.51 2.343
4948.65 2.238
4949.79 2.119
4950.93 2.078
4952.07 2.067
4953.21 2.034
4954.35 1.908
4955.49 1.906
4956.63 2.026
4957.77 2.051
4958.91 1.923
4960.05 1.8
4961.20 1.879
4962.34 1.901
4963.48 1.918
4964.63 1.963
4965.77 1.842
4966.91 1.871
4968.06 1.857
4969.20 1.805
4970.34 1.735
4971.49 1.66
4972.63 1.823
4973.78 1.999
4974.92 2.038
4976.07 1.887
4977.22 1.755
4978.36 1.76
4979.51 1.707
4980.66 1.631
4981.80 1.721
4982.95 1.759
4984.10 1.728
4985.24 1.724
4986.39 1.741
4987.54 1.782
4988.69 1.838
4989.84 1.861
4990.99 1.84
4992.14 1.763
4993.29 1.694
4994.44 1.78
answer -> 2.15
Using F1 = 1.86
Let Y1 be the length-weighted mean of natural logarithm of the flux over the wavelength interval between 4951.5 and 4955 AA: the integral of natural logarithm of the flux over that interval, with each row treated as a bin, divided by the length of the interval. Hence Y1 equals 0.69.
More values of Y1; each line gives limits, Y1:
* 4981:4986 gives 0.55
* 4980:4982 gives 0.51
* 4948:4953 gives 0.75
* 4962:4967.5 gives 0.64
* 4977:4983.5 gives 0.54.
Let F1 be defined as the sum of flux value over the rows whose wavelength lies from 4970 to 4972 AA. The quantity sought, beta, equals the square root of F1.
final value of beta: 1.84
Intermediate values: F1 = 3.4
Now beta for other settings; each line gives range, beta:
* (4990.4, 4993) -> 1.90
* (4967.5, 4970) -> 1.91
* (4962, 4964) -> 1.95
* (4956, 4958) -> 2.02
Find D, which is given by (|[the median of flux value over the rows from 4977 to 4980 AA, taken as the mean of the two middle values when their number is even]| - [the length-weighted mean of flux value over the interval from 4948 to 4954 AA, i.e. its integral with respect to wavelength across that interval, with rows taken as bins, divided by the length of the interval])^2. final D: 0.12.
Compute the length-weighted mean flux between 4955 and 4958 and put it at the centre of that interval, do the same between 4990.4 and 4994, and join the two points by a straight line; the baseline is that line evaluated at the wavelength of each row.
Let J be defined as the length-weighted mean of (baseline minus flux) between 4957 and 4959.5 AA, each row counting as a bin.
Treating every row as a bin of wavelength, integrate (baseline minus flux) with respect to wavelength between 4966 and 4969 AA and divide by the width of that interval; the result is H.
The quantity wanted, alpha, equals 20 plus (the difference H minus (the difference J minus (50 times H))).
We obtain 23.5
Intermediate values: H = 0.068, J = -0.01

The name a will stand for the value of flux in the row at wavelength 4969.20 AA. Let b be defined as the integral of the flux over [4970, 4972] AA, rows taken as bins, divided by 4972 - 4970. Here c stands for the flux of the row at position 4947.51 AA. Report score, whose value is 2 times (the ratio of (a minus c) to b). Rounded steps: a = 1.805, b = 1.69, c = 2.343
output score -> -0.6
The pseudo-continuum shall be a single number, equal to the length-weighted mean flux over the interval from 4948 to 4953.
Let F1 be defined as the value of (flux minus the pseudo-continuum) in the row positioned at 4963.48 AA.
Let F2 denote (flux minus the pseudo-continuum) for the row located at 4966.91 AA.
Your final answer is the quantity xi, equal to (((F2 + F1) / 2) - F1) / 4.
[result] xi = -0.006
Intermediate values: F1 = -0.20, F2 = -0.25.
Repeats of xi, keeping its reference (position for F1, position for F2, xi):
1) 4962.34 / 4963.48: 0.002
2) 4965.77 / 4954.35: 0.008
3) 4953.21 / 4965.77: -0.024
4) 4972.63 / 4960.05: -0.003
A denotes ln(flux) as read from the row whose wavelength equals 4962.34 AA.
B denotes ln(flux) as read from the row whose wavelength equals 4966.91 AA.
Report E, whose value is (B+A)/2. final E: 0.634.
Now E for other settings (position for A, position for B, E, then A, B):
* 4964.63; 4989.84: 0.648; 0.67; 0.62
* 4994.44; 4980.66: 0.533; 0.58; 0.49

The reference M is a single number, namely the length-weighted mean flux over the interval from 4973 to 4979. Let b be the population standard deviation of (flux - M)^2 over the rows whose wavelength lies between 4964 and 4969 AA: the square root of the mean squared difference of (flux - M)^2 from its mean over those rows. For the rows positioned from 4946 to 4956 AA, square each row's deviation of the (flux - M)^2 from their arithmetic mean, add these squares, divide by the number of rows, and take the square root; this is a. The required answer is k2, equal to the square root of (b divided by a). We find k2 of 0.2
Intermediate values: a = 0.065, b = 0.003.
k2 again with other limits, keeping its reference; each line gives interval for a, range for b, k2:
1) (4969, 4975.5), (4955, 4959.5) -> 0.9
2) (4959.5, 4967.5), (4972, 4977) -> 1.9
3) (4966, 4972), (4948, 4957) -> 1.4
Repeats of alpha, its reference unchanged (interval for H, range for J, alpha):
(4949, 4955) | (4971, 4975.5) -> 18.7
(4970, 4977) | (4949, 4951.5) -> 21.5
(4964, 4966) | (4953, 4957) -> 21.2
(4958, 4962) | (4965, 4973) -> 24.2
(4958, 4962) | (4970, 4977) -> 24.3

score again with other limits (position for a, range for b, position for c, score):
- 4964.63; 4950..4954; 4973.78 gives 0.0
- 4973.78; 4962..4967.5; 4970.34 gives 0.3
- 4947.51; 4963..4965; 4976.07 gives 0.5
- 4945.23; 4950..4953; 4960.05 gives 0.0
